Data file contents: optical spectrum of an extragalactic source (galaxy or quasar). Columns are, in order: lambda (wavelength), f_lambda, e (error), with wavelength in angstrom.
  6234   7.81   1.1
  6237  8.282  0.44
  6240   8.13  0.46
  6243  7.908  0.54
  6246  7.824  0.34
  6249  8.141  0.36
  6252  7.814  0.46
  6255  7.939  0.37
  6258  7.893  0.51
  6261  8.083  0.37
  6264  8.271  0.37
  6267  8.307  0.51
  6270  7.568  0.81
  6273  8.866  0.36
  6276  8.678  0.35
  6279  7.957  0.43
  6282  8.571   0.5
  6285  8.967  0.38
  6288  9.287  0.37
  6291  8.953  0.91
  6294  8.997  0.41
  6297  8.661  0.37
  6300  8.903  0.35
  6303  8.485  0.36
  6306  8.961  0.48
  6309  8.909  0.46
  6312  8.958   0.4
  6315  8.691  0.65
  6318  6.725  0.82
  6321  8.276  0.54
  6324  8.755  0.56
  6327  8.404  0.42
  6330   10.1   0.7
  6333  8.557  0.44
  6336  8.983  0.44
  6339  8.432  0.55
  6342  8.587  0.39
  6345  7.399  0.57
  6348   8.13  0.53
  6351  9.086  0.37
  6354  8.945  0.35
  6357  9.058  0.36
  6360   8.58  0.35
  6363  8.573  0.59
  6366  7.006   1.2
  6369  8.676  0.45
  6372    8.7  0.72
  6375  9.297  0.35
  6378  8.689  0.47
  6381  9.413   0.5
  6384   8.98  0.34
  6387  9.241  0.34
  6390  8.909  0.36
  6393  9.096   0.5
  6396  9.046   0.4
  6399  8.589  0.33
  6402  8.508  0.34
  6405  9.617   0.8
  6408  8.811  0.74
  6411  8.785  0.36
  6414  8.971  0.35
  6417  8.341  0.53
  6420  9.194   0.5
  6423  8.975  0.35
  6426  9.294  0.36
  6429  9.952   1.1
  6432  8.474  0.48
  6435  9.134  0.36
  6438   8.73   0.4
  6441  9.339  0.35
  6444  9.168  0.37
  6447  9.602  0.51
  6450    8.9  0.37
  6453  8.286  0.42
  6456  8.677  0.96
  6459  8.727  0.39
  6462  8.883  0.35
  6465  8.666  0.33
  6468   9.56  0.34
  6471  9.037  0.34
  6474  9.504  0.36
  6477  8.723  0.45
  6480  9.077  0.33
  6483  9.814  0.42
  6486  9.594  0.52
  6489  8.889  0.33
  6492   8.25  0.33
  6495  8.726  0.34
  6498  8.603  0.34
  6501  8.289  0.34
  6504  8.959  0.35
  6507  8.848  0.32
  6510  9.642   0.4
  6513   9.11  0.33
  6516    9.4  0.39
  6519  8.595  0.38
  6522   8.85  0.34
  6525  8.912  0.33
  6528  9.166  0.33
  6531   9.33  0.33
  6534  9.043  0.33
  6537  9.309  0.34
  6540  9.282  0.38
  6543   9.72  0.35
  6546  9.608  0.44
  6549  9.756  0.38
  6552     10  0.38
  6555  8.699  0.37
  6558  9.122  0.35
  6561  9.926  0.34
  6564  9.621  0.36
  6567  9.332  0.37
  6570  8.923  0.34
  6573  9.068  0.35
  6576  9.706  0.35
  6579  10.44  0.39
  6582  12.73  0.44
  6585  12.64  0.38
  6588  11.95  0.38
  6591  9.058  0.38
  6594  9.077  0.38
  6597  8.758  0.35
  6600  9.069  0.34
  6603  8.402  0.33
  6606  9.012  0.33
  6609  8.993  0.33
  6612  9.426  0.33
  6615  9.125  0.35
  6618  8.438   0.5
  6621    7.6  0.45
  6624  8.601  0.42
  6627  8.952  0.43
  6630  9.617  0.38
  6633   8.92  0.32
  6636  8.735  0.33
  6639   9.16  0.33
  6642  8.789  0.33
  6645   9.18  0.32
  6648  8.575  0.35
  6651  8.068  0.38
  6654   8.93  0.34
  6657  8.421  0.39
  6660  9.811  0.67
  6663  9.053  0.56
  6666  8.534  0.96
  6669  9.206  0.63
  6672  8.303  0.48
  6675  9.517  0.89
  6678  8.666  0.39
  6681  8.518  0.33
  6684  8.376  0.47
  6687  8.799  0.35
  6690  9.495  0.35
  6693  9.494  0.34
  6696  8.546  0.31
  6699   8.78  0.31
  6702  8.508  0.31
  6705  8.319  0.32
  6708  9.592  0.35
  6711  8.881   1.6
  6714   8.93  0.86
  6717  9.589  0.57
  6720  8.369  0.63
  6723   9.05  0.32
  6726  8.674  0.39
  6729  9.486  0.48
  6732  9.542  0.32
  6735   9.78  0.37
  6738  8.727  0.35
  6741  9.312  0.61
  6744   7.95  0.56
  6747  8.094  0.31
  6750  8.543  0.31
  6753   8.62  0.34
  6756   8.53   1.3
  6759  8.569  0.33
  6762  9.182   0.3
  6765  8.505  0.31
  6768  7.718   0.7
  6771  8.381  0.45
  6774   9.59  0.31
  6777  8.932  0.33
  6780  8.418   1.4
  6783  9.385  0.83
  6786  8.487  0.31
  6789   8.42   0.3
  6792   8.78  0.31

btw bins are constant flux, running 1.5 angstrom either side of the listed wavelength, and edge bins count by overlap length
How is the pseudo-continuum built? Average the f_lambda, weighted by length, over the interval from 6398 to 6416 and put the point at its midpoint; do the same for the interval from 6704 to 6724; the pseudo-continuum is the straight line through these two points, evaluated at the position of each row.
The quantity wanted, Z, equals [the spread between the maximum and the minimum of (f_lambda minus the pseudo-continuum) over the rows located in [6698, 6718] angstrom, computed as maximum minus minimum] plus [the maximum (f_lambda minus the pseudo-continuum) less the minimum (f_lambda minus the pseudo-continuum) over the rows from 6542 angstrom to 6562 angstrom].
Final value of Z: 2.6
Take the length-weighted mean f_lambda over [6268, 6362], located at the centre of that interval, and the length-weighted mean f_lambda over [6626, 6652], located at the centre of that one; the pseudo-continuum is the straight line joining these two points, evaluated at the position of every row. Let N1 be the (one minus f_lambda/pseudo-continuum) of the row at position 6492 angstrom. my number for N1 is 0.06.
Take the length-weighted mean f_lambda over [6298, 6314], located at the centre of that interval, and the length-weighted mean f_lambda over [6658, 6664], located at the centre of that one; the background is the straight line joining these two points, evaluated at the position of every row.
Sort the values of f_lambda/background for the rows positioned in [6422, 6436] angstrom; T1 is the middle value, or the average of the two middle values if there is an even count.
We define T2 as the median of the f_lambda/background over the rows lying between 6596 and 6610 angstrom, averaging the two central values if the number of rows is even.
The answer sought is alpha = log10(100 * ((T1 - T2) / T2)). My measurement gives 0.66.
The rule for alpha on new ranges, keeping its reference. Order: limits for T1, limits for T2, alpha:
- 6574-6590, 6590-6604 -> 1.51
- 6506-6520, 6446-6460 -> 0.54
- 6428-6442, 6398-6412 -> 0.55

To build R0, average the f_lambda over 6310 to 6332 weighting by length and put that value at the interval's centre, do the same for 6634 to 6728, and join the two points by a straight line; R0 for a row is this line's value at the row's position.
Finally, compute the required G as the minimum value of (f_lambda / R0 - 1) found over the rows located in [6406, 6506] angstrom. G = -0.053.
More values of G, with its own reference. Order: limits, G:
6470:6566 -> -0.053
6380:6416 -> -0.015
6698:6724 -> -0.064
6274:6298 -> -0.067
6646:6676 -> -0.088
